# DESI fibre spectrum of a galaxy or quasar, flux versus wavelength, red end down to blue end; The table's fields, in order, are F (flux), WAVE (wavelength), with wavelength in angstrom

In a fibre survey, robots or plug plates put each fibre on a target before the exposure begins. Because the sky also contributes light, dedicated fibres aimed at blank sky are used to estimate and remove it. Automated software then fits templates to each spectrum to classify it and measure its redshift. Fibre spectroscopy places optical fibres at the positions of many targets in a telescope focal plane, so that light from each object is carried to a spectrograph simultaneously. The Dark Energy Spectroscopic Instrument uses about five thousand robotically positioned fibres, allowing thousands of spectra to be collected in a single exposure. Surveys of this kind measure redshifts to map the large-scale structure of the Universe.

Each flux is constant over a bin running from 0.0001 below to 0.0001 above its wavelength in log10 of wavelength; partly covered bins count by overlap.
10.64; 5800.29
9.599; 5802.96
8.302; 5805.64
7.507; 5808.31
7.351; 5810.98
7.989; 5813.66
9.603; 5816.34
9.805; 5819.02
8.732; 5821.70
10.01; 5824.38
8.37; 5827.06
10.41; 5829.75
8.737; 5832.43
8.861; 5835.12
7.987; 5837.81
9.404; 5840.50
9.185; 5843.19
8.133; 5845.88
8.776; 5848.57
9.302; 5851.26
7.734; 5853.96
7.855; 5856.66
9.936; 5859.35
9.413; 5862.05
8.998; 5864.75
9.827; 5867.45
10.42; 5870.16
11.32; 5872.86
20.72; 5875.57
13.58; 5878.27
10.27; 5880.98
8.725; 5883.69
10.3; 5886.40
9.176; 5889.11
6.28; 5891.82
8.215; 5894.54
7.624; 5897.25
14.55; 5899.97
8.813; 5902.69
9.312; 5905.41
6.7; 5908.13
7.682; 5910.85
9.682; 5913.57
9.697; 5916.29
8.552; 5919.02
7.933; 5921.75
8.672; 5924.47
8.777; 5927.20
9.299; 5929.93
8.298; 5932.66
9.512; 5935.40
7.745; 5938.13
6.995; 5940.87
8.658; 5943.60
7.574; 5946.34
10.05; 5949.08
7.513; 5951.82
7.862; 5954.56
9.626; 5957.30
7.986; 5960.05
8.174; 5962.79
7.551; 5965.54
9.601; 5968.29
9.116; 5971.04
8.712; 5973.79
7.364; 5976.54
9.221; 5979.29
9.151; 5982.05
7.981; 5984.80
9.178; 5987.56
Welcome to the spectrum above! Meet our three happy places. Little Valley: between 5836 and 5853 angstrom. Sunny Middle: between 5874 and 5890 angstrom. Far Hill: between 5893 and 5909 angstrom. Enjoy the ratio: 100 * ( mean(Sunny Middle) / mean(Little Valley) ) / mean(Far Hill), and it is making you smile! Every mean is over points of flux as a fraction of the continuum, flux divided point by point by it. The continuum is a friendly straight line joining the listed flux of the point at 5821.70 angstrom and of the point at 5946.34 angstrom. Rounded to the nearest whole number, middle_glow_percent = 125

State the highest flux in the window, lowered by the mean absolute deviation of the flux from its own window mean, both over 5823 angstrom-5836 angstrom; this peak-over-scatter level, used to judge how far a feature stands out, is 9.7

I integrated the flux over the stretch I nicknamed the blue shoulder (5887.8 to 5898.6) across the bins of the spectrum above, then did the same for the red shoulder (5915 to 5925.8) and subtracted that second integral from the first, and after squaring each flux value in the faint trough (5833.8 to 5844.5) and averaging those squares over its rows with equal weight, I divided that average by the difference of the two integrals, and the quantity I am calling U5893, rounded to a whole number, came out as -8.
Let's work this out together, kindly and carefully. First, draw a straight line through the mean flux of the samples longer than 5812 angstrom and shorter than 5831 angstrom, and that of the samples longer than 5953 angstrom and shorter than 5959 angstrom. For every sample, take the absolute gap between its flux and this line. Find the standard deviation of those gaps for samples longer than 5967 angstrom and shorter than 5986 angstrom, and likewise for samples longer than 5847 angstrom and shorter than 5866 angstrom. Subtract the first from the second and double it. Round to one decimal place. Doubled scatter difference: 0.3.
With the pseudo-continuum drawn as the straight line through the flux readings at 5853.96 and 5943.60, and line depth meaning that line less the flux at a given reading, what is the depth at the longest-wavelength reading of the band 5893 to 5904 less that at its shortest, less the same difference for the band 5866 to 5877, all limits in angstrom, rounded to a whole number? 10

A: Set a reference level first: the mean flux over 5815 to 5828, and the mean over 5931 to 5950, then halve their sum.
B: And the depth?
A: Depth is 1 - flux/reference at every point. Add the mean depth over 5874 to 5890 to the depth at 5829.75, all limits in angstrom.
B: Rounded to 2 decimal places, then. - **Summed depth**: -0.55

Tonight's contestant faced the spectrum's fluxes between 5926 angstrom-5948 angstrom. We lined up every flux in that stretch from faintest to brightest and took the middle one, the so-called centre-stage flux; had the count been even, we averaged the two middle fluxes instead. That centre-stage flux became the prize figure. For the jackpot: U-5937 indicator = 8.5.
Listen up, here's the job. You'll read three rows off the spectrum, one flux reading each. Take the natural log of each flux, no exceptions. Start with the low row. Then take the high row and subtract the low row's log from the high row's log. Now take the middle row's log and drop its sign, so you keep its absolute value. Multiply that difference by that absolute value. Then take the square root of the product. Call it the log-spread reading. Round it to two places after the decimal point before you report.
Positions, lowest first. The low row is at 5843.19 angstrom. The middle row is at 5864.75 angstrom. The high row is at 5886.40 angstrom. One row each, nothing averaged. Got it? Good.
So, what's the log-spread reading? 0.50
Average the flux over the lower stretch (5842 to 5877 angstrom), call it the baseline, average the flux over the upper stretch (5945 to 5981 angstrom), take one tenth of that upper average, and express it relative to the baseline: 0.084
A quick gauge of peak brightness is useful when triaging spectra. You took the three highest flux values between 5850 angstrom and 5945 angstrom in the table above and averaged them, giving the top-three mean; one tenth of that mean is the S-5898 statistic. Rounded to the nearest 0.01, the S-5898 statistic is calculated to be 1.63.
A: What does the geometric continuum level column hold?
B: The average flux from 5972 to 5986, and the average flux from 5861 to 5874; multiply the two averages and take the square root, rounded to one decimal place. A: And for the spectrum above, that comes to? 9.2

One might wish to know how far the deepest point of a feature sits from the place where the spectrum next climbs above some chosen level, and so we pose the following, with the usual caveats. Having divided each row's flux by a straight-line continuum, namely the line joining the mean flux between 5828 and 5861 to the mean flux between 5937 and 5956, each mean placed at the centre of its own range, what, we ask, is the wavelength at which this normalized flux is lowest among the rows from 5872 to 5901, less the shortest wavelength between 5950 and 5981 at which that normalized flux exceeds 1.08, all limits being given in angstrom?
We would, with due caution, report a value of -65.5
